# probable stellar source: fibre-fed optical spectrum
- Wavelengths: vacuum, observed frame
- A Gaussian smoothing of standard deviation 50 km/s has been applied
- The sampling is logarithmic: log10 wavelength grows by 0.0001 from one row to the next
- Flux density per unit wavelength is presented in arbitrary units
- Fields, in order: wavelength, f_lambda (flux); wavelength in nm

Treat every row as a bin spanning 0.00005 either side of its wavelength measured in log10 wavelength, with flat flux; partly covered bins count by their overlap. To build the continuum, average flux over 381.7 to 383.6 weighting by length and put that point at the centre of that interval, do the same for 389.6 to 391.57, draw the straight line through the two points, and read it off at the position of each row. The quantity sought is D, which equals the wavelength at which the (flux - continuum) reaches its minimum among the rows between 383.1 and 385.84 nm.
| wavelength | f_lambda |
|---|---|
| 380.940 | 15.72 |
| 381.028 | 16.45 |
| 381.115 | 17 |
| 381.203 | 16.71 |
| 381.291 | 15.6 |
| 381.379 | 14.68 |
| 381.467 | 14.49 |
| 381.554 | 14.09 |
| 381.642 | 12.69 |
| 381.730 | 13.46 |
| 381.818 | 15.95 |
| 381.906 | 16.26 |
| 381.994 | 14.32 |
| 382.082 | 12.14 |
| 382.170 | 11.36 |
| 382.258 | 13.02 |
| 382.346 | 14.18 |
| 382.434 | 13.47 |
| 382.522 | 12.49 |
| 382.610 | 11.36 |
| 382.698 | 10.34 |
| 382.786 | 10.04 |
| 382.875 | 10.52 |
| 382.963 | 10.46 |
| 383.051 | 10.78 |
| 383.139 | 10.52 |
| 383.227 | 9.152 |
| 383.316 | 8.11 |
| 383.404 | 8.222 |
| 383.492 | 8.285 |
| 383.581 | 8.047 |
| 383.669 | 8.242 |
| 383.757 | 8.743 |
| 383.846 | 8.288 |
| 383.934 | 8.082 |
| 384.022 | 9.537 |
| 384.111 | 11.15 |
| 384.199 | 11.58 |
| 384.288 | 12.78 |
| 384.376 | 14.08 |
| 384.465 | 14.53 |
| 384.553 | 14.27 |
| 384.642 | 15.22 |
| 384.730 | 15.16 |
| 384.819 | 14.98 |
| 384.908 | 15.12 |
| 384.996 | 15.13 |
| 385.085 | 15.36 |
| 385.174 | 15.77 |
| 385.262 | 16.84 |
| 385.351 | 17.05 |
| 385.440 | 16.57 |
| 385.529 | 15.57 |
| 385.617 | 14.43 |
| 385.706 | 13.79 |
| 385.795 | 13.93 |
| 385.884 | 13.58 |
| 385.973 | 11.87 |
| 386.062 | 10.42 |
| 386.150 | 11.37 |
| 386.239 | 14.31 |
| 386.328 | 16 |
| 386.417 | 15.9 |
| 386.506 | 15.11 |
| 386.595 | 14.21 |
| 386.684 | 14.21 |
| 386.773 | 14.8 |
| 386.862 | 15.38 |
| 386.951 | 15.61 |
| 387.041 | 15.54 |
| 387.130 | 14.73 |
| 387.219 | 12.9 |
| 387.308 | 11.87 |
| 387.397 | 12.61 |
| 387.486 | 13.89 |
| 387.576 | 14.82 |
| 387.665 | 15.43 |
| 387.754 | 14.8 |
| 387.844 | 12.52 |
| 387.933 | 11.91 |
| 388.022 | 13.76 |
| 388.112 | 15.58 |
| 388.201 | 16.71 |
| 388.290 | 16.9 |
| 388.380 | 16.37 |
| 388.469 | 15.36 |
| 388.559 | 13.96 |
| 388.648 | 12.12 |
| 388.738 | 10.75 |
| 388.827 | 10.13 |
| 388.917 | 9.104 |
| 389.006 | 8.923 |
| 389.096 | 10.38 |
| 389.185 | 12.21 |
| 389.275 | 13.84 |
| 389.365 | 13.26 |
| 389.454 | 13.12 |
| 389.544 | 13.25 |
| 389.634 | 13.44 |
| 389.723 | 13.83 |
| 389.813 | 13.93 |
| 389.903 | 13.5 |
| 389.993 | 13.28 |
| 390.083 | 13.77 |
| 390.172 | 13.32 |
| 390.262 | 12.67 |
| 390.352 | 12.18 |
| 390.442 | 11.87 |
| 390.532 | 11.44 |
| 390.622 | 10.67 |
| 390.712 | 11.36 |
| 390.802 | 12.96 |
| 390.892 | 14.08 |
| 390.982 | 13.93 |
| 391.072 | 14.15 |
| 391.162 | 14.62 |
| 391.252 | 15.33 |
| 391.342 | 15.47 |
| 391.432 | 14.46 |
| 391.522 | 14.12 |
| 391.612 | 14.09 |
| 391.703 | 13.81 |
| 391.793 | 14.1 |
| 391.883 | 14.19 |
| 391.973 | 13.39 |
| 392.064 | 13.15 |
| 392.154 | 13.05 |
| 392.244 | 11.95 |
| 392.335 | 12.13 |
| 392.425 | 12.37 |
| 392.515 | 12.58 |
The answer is 383.934 nm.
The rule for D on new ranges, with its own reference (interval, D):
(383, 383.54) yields 383.316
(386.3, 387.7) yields 387.308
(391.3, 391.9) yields 391.703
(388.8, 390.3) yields 389.006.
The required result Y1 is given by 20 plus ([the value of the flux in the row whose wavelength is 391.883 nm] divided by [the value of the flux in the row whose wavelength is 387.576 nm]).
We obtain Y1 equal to 21.0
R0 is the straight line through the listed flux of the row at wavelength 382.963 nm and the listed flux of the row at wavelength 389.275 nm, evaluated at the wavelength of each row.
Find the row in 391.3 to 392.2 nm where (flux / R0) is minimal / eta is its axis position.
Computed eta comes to 392.154 nm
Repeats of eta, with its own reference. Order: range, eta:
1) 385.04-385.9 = 385.884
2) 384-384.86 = 384.022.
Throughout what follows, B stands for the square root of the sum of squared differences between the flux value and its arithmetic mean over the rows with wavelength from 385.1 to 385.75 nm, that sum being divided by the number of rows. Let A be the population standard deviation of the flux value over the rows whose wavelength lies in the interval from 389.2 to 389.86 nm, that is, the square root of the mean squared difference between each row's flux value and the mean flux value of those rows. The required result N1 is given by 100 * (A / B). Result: 27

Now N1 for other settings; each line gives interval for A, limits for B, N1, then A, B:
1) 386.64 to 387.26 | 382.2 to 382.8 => 60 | 0.9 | 1.5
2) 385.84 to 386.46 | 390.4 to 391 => 165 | 2.0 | 1.2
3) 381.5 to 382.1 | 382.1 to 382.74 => 114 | 1.4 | 1.3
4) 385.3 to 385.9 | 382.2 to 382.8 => 89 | 1.3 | 1.5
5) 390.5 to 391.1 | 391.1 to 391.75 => 233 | 1.4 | 0.6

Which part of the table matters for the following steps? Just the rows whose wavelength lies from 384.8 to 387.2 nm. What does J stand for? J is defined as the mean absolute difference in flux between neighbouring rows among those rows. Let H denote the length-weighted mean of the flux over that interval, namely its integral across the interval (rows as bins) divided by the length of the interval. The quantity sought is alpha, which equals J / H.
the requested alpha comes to 0.05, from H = 14.7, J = 0.7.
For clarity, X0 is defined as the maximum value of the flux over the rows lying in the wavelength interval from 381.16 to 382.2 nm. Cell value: 16.71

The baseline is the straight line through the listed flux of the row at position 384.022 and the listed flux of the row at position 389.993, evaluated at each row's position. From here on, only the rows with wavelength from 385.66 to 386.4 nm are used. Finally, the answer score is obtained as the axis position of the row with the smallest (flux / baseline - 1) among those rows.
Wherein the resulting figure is 386.062 nm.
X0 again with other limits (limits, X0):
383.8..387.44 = 17.05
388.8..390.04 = 13.93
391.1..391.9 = 15.47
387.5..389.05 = 16.9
